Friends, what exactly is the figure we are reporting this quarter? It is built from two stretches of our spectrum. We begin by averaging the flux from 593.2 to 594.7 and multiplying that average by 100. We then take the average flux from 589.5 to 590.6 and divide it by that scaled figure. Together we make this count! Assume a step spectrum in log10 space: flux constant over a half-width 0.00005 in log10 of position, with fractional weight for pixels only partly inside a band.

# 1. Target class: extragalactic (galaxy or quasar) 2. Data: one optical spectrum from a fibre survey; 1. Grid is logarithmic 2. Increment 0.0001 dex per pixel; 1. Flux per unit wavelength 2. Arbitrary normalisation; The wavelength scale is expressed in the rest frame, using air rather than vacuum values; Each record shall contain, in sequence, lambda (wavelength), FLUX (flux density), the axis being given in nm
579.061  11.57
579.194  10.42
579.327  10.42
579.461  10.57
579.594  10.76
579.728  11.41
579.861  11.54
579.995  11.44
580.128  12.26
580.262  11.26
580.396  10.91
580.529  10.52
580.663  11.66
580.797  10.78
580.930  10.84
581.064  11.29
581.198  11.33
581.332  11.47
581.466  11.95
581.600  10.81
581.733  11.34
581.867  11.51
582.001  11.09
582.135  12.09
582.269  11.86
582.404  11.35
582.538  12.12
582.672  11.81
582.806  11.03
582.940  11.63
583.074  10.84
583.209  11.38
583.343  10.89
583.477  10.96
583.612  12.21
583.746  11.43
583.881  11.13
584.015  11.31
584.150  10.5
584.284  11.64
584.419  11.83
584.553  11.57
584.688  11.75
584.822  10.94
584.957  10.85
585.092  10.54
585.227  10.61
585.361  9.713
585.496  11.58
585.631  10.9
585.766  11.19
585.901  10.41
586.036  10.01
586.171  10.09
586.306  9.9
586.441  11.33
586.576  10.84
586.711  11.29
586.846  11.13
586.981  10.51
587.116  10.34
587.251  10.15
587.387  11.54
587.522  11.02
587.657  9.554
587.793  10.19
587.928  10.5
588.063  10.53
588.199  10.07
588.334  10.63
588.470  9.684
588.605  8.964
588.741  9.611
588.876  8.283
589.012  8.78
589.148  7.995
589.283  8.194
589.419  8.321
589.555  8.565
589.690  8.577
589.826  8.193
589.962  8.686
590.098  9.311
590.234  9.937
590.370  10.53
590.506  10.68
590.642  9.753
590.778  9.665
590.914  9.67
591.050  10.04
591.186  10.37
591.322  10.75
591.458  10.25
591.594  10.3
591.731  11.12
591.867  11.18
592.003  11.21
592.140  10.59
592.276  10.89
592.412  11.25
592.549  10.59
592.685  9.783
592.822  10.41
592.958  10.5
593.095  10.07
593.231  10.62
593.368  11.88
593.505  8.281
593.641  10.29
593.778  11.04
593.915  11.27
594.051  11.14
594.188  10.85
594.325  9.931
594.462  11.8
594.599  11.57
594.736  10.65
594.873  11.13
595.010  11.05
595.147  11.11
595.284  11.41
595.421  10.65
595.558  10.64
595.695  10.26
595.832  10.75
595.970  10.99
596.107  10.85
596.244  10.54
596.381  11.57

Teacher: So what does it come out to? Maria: 0.0086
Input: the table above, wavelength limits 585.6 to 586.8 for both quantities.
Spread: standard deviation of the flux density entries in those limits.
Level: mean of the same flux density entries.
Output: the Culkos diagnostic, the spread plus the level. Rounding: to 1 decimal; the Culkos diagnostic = 11.2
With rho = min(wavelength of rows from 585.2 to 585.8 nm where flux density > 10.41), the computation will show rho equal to 585.227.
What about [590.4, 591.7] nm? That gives 590.506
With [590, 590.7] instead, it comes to 590.370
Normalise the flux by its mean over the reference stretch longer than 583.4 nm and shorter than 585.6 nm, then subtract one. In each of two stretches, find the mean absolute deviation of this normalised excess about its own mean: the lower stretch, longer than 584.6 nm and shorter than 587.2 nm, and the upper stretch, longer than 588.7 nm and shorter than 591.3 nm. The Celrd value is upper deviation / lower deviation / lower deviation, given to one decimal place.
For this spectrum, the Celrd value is 39.1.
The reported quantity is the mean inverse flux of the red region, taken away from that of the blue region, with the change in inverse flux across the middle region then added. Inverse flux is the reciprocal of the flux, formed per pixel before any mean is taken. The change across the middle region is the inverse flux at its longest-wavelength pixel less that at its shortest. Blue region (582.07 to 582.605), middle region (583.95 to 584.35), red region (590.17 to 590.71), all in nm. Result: -0.016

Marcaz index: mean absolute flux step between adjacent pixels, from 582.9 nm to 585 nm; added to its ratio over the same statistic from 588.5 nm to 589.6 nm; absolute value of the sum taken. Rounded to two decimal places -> 1.49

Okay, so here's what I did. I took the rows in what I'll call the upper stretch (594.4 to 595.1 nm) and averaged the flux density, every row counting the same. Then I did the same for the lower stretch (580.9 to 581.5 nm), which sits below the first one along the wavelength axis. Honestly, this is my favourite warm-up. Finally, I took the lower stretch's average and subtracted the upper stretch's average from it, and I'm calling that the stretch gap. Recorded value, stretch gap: 0.14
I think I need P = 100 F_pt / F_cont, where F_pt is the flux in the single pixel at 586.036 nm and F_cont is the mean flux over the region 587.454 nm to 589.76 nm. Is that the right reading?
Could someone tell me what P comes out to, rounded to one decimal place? 106.7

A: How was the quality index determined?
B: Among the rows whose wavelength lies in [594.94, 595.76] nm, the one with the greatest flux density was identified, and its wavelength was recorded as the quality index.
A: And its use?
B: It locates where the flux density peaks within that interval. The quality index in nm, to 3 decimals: 595.284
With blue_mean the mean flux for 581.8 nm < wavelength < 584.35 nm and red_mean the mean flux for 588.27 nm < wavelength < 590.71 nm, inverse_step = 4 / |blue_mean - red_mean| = 1.8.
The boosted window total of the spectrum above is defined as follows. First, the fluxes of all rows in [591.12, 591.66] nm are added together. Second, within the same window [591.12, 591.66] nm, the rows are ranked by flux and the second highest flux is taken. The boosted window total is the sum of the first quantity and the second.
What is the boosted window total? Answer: 52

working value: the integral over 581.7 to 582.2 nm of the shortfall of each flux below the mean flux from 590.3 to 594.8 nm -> -0.5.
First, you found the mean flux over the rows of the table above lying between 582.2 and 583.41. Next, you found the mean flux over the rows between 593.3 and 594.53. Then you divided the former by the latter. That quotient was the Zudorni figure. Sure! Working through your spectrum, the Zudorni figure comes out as 1.07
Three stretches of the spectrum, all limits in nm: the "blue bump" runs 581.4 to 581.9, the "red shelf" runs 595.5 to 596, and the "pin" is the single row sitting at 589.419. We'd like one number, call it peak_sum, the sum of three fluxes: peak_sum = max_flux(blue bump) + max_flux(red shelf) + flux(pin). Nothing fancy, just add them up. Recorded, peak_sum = 31.3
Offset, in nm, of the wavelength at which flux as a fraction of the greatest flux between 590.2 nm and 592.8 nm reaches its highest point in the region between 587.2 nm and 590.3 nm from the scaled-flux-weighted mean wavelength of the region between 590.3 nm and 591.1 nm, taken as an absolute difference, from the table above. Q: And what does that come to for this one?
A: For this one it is 3.32 nm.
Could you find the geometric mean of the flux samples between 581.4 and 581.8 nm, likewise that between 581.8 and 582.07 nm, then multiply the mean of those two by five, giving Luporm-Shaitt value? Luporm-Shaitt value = 56.6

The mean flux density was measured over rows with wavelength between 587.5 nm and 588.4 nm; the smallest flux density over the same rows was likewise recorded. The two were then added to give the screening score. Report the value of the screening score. 19.9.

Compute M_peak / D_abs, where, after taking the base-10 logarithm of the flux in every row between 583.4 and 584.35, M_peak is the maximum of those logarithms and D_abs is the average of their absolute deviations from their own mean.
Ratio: 73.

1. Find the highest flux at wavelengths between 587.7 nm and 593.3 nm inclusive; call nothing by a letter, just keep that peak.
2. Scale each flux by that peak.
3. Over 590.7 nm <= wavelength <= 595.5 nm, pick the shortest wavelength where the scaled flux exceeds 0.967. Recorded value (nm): 591.731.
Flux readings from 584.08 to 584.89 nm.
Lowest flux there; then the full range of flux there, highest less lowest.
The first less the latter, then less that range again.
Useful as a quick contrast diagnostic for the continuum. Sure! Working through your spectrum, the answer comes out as 7.8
